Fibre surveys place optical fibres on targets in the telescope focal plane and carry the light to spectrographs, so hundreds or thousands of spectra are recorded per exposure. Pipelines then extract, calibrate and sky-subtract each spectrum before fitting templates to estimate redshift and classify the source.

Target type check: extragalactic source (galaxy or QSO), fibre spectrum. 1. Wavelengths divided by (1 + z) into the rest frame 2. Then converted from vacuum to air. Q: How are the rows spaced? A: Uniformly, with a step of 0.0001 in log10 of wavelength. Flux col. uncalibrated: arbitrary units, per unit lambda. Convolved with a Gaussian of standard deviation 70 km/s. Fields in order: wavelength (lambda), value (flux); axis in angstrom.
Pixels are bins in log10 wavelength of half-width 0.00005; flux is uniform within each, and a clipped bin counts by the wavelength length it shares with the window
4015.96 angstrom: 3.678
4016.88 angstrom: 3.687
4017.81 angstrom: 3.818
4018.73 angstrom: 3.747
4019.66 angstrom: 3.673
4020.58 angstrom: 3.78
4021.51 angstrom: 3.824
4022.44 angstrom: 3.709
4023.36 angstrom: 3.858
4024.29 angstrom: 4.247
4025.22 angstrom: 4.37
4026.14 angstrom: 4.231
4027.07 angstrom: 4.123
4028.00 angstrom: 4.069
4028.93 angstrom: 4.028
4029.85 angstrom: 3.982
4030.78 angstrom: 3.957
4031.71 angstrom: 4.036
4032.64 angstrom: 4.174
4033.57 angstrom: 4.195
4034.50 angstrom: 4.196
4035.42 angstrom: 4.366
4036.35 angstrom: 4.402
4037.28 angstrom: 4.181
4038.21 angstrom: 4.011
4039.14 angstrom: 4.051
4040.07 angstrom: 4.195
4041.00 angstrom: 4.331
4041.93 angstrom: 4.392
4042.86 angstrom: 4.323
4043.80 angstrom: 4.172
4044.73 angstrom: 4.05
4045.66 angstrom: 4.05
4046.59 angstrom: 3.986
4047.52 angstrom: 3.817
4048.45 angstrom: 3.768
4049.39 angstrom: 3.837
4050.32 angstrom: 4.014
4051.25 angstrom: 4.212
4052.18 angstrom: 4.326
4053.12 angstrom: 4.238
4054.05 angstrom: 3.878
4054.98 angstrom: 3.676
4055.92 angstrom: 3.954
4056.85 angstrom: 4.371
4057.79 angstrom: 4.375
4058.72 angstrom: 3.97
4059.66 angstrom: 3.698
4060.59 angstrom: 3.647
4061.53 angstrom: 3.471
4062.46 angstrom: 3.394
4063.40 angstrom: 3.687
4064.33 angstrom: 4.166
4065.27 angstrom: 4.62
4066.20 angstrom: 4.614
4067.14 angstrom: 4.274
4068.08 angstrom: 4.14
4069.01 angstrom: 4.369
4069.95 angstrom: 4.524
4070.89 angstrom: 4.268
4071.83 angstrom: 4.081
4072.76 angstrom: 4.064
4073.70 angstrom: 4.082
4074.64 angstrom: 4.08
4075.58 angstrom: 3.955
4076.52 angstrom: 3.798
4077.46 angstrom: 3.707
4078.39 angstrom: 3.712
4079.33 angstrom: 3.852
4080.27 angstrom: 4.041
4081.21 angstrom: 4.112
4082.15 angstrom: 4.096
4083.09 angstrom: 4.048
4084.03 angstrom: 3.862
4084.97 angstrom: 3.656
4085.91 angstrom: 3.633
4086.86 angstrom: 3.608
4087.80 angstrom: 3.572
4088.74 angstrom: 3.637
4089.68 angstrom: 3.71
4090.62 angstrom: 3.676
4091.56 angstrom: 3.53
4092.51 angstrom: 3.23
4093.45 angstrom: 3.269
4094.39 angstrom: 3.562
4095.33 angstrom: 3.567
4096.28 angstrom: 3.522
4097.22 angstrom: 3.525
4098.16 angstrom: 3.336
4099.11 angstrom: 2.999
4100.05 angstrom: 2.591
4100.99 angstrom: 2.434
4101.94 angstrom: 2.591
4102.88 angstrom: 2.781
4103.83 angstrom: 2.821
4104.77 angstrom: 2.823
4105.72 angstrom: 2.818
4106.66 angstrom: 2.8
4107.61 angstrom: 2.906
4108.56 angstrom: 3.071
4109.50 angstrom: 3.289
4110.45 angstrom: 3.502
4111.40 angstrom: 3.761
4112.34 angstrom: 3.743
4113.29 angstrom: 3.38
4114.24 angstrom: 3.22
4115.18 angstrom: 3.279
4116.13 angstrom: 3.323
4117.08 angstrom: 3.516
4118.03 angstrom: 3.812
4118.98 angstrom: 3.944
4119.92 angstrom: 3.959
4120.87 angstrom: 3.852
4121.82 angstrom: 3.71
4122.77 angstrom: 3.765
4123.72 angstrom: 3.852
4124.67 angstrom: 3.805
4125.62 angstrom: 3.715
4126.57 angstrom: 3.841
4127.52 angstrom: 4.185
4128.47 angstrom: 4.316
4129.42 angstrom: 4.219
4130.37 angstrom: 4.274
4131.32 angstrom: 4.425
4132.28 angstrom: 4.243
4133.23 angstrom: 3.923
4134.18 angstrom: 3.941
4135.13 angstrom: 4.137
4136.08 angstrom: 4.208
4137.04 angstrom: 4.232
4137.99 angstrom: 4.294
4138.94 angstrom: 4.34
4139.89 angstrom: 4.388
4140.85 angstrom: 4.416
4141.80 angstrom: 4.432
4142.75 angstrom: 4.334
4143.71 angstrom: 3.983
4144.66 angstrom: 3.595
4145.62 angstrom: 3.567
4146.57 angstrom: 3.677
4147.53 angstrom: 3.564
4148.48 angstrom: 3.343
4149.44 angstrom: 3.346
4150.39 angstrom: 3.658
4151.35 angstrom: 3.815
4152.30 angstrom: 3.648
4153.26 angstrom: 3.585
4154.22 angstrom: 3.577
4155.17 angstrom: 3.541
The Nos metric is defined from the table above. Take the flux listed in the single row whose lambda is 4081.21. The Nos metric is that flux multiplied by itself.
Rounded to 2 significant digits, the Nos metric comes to 17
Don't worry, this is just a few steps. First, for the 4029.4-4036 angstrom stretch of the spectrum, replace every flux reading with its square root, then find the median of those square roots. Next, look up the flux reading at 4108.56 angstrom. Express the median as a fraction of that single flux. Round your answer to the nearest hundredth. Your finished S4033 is 0.67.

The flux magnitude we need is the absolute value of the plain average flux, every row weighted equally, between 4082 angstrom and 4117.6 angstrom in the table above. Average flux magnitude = 3.33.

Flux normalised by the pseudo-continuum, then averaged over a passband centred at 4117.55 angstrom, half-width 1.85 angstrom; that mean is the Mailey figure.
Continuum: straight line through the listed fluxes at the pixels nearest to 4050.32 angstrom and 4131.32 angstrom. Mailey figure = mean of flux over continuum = 0.84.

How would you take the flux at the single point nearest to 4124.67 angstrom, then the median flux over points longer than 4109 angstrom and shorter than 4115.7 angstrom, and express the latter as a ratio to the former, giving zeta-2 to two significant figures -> 0.89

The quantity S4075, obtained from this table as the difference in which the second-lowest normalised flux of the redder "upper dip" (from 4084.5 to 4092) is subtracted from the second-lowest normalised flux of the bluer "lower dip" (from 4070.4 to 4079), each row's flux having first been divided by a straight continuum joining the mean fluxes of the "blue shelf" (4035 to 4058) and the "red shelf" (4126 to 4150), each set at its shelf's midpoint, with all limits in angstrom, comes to 0.03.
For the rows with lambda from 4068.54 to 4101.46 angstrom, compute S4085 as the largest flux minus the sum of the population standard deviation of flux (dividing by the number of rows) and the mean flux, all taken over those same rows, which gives 0.38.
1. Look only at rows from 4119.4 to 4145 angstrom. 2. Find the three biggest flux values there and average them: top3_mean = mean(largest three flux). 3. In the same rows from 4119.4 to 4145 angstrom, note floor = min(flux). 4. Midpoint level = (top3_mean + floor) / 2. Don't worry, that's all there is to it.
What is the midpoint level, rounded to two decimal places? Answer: 4.01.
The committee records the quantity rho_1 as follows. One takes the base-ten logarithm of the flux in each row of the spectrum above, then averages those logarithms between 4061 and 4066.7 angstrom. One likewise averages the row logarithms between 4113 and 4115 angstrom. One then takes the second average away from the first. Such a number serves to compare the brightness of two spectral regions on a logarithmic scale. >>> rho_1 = 0.079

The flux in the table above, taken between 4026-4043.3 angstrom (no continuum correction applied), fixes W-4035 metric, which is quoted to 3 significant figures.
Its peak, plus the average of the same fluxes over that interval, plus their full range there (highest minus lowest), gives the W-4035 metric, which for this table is 9.02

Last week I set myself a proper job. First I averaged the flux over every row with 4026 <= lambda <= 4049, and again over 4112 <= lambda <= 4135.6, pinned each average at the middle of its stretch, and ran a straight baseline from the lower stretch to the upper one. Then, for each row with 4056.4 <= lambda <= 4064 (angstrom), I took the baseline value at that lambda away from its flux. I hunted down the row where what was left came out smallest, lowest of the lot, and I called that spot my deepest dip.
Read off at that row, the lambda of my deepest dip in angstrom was 4062.46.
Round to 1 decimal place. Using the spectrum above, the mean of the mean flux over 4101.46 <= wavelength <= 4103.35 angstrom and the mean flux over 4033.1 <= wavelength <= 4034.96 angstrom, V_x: 3.4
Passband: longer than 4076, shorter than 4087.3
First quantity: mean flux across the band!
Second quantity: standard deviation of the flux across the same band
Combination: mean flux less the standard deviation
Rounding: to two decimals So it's 3.66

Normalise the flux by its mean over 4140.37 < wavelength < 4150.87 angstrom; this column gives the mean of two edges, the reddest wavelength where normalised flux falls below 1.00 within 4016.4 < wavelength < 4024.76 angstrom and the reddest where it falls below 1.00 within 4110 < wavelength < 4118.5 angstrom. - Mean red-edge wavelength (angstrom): 4069.8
